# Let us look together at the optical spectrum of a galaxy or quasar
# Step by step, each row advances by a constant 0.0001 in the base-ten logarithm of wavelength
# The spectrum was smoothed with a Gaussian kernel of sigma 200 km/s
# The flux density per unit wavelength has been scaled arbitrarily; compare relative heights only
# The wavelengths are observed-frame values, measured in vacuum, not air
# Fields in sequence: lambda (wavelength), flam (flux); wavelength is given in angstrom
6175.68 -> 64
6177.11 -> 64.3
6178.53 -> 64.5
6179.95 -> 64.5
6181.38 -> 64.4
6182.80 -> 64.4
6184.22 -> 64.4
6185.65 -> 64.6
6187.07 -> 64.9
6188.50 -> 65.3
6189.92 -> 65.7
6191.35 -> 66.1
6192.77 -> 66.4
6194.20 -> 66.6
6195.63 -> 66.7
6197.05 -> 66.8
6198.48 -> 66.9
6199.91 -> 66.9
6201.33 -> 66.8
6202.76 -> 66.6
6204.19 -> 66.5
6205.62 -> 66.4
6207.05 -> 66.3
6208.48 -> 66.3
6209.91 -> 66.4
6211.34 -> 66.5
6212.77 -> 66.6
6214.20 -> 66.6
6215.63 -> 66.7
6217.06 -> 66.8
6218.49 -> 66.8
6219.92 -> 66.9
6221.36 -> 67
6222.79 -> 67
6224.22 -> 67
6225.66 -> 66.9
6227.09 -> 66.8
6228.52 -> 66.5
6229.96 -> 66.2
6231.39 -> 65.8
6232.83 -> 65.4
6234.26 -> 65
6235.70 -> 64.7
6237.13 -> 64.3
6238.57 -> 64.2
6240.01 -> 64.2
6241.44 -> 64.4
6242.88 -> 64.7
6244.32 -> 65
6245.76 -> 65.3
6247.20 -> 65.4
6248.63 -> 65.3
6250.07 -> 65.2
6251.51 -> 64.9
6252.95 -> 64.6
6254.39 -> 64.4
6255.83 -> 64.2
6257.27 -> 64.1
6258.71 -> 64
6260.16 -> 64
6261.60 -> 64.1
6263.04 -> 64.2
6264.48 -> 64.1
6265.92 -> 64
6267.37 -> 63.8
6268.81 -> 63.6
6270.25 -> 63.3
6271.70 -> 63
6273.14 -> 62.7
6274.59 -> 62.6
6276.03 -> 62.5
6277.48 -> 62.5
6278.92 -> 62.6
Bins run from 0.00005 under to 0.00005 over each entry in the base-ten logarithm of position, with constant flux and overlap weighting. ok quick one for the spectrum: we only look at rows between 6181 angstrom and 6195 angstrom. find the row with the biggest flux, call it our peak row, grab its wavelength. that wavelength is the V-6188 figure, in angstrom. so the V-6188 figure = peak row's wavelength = 6194.20 angstrom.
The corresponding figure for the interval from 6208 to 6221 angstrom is 6219.92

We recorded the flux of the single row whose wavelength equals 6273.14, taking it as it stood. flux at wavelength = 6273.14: 62.7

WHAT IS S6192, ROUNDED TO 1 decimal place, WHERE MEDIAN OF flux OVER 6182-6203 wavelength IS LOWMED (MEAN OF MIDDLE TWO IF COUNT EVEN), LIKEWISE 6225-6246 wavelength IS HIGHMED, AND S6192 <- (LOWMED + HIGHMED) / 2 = 65.7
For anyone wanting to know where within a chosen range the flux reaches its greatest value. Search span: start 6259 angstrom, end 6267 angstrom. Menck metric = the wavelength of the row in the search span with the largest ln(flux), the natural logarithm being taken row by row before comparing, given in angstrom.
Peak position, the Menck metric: 6263.04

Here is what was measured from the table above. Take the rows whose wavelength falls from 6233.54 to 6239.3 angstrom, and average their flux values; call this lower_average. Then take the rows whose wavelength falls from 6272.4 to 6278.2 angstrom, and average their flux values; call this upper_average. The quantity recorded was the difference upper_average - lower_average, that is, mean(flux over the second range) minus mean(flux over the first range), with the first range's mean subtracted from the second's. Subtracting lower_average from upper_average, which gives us -2.0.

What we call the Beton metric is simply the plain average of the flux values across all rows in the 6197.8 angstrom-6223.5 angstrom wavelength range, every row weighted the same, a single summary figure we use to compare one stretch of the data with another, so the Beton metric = 66.7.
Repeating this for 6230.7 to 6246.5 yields 64.8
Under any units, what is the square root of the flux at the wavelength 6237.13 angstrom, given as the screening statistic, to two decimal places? 8.02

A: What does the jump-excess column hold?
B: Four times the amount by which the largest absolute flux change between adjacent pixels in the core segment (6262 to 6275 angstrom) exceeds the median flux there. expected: -253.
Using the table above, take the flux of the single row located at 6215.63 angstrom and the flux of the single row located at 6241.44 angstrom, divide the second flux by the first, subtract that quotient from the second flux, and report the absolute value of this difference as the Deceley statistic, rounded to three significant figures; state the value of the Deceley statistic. 63.4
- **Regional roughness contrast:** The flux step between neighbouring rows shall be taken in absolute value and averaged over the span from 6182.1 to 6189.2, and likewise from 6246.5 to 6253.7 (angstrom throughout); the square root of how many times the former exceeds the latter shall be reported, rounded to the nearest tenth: 1.1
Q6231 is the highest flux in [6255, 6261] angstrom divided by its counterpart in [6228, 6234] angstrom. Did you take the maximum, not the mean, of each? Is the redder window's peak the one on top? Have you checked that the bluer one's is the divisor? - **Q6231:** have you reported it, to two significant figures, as 0.97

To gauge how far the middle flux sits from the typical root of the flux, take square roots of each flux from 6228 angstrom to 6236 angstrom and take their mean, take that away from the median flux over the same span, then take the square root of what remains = 7.58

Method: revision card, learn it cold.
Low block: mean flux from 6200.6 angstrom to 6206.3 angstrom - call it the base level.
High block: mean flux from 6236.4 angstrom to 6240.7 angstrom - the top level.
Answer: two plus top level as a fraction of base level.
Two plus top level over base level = 2.96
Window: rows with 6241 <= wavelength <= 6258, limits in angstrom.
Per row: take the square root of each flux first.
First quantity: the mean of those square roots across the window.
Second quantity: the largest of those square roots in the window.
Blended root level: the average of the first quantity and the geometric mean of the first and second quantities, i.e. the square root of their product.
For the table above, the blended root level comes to 8.06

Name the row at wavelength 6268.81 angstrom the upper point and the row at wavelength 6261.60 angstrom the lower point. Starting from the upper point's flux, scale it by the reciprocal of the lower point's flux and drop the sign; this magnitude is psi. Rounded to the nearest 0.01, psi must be 0.99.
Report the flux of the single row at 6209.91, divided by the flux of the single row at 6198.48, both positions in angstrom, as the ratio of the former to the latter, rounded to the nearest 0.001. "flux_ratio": 0.993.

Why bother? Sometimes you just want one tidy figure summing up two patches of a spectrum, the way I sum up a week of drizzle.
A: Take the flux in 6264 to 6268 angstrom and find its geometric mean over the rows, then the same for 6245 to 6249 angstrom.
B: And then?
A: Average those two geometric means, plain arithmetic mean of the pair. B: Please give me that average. 64.6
